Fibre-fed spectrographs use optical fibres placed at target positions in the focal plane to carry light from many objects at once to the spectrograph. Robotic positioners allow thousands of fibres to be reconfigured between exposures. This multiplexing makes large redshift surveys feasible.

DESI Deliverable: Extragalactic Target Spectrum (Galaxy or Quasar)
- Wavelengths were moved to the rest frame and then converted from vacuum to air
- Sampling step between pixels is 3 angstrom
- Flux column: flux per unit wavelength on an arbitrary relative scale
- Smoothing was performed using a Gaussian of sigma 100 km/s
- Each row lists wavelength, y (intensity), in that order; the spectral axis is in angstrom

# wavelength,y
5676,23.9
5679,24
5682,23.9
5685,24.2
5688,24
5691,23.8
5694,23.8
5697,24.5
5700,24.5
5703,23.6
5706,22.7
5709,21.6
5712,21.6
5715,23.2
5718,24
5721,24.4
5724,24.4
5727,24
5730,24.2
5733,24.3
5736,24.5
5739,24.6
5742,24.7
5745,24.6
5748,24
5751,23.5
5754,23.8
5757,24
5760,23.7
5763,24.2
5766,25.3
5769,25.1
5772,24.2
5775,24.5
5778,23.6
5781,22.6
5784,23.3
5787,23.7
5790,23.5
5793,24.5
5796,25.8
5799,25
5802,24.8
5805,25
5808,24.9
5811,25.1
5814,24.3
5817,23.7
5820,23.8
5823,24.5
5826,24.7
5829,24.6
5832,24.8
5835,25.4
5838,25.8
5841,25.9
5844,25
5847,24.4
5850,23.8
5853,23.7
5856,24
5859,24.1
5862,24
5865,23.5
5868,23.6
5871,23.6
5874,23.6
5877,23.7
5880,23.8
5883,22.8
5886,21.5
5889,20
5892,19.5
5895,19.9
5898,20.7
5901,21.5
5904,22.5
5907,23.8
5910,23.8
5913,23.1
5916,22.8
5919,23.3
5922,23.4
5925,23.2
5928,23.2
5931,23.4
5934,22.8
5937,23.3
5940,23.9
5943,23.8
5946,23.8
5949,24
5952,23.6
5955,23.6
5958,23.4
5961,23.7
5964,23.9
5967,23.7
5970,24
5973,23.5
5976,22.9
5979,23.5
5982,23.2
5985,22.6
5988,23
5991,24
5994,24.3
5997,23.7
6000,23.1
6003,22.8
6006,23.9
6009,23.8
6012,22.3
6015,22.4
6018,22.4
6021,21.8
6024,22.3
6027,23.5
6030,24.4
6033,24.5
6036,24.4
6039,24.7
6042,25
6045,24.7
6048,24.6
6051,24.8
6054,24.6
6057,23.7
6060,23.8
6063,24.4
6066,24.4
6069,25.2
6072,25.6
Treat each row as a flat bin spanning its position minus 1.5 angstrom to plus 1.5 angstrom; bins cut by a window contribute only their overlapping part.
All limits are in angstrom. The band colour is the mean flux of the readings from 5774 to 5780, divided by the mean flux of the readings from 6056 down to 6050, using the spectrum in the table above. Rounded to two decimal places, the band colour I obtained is 0.97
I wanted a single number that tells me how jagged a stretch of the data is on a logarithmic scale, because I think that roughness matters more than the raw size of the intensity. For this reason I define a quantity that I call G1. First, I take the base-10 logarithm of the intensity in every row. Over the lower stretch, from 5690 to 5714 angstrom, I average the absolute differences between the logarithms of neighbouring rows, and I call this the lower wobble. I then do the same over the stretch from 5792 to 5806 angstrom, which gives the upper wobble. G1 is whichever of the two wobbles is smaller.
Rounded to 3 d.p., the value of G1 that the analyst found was 0.010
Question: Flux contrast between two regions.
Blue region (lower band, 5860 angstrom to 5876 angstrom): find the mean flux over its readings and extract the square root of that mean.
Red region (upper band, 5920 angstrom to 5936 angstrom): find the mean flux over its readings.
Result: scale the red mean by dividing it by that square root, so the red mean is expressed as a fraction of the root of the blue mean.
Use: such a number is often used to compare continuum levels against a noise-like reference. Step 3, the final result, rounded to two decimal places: 4.77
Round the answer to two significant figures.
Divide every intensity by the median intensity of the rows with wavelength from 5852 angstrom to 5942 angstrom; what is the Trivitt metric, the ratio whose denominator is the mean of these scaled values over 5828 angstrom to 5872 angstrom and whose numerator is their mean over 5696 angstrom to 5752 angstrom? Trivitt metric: 0.98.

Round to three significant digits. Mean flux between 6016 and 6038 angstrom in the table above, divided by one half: 46.7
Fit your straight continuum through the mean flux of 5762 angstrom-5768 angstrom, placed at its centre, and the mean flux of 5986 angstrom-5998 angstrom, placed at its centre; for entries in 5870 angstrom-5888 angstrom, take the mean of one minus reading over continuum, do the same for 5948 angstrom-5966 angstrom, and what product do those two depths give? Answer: 0.0004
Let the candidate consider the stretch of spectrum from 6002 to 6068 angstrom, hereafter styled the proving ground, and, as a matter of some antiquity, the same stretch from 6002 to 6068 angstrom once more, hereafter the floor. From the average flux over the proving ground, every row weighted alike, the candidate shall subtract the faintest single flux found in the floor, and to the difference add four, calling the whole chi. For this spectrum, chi 6.0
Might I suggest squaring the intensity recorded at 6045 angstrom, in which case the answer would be 610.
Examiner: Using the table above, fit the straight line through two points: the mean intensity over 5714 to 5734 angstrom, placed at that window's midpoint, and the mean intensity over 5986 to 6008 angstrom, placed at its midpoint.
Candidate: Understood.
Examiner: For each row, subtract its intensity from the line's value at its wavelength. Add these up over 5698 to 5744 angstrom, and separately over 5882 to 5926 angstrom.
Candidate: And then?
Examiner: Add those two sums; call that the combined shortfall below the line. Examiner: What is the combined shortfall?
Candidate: 29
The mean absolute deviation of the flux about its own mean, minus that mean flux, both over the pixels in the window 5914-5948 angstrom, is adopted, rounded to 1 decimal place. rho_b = -23.1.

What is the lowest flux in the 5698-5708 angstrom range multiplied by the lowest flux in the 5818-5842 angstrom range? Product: 540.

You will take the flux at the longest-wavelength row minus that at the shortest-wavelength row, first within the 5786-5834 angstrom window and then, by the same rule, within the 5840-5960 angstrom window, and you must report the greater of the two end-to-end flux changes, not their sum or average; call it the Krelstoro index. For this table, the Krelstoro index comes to 1.1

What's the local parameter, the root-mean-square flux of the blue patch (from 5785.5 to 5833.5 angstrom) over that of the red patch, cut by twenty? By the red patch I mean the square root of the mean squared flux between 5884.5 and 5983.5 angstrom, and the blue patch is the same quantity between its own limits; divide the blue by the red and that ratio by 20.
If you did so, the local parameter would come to 0.053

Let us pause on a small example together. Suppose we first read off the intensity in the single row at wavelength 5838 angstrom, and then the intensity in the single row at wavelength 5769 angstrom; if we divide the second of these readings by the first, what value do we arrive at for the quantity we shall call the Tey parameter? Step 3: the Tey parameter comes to 0.97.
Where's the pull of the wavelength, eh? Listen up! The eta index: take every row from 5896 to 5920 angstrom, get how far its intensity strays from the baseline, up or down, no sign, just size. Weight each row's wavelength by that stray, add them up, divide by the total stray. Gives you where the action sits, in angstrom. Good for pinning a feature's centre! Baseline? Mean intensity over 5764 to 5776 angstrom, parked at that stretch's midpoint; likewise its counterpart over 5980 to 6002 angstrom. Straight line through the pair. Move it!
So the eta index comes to 5904.2 angstrom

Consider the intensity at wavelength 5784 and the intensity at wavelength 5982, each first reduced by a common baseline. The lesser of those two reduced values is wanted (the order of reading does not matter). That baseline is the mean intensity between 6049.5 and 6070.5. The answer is -1.2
